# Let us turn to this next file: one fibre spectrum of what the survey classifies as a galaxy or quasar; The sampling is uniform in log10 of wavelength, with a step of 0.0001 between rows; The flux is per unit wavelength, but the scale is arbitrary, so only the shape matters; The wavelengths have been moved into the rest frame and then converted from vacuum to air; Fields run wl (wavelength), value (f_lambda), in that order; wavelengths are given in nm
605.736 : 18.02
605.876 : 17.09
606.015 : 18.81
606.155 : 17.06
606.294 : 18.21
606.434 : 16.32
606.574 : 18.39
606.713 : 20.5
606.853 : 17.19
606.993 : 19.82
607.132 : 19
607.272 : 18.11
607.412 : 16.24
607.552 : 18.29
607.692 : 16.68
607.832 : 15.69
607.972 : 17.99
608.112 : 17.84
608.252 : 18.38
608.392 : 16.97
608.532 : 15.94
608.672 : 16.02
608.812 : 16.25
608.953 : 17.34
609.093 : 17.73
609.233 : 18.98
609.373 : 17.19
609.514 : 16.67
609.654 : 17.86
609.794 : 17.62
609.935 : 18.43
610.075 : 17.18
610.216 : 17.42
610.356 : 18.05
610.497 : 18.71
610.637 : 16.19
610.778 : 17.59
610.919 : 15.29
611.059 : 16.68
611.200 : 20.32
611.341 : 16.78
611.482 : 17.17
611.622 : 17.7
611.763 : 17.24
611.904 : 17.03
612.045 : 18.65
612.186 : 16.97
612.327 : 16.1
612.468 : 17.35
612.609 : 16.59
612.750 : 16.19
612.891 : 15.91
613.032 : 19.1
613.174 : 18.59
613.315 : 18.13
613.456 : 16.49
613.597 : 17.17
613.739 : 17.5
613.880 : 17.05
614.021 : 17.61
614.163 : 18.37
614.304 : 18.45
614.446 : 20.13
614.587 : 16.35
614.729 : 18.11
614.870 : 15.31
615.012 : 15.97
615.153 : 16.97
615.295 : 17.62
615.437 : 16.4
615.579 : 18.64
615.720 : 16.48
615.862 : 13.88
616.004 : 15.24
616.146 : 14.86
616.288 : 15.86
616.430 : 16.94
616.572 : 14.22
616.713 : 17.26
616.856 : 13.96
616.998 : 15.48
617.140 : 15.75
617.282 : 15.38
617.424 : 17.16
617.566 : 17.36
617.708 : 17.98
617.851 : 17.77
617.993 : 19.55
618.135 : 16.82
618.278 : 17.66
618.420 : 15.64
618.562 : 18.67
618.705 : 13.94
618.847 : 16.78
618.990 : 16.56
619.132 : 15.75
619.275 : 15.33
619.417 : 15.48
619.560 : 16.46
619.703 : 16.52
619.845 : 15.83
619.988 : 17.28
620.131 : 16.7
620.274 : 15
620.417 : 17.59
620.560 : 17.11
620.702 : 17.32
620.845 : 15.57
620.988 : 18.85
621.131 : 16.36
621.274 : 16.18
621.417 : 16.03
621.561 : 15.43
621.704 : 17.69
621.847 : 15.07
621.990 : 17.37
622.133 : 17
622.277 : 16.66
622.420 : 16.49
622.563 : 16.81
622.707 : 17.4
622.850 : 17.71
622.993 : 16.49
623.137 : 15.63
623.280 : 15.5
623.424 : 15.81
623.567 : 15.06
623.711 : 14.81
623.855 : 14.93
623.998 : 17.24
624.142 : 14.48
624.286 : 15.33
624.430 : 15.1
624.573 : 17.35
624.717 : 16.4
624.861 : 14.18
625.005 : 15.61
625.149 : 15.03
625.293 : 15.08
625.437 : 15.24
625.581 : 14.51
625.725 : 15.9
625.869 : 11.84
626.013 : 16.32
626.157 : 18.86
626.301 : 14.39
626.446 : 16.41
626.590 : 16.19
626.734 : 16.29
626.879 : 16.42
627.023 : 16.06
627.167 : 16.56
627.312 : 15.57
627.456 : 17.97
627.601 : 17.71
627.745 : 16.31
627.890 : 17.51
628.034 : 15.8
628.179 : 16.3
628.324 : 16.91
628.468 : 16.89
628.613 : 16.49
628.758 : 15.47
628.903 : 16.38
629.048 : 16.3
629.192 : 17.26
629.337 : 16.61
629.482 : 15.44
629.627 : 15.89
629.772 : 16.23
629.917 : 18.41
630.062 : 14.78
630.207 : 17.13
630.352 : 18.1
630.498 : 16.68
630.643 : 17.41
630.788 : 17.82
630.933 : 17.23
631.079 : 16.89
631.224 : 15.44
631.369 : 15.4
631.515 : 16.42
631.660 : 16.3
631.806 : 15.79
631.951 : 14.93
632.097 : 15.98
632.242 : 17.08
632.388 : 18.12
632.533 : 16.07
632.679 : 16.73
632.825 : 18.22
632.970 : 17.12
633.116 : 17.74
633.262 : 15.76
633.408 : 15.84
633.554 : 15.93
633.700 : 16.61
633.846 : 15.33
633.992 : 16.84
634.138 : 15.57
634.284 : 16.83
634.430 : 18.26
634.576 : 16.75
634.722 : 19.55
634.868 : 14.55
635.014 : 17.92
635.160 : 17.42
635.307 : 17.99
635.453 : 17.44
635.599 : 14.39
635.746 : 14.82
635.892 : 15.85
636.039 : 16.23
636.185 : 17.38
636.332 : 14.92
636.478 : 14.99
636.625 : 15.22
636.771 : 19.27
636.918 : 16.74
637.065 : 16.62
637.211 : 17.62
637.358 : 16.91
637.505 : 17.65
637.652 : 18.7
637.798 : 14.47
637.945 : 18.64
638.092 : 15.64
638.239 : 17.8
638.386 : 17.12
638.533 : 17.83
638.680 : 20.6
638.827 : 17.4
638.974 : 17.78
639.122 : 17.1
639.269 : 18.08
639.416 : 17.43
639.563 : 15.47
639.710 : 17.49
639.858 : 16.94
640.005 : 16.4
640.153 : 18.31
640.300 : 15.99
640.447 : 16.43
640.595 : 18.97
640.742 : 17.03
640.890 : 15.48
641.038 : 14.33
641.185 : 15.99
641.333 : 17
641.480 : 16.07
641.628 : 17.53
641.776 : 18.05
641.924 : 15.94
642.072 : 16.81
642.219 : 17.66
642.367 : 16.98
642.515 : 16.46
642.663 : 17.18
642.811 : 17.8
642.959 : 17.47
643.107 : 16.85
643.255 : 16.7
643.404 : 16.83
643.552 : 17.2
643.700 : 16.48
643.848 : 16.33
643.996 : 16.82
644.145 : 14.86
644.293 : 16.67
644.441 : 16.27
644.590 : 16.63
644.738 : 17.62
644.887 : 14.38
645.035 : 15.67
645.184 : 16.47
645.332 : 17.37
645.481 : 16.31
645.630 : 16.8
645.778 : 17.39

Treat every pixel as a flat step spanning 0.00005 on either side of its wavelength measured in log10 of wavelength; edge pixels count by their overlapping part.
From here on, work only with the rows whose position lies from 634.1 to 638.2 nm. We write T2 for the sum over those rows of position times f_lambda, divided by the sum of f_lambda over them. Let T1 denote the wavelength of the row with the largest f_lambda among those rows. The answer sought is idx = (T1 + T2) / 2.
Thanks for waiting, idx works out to 635.42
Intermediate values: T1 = 634.722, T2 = 636.11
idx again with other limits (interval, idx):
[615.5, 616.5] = 615.79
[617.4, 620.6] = 618.48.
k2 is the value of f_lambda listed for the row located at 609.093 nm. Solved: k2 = 17.73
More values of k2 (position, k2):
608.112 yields 17.84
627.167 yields 16.56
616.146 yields 14.86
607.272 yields 18.11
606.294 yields 18.21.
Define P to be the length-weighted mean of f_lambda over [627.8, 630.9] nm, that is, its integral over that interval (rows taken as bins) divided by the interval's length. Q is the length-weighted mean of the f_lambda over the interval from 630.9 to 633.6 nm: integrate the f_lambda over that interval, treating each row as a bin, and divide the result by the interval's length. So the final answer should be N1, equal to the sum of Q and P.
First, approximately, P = 16.7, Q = 16.5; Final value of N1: 33.1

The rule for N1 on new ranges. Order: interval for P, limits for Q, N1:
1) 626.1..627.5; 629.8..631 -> 33.6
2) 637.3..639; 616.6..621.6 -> 34.1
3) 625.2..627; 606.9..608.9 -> 33.0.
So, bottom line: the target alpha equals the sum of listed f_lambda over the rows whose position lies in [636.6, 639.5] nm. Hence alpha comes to 348.6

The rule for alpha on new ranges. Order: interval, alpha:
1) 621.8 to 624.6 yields 322.2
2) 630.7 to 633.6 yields 330.8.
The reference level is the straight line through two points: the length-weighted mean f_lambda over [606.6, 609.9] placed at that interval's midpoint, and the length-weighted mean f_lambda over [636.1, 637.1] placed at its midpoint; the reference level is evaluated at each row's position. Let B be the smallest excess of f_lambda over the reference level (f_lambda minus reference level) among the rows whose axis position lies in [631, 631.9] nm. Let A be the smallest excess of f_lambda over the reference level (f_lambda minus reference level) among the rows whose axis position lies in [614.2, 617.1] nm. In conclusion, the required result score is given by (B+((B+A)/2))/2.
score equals -1.8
